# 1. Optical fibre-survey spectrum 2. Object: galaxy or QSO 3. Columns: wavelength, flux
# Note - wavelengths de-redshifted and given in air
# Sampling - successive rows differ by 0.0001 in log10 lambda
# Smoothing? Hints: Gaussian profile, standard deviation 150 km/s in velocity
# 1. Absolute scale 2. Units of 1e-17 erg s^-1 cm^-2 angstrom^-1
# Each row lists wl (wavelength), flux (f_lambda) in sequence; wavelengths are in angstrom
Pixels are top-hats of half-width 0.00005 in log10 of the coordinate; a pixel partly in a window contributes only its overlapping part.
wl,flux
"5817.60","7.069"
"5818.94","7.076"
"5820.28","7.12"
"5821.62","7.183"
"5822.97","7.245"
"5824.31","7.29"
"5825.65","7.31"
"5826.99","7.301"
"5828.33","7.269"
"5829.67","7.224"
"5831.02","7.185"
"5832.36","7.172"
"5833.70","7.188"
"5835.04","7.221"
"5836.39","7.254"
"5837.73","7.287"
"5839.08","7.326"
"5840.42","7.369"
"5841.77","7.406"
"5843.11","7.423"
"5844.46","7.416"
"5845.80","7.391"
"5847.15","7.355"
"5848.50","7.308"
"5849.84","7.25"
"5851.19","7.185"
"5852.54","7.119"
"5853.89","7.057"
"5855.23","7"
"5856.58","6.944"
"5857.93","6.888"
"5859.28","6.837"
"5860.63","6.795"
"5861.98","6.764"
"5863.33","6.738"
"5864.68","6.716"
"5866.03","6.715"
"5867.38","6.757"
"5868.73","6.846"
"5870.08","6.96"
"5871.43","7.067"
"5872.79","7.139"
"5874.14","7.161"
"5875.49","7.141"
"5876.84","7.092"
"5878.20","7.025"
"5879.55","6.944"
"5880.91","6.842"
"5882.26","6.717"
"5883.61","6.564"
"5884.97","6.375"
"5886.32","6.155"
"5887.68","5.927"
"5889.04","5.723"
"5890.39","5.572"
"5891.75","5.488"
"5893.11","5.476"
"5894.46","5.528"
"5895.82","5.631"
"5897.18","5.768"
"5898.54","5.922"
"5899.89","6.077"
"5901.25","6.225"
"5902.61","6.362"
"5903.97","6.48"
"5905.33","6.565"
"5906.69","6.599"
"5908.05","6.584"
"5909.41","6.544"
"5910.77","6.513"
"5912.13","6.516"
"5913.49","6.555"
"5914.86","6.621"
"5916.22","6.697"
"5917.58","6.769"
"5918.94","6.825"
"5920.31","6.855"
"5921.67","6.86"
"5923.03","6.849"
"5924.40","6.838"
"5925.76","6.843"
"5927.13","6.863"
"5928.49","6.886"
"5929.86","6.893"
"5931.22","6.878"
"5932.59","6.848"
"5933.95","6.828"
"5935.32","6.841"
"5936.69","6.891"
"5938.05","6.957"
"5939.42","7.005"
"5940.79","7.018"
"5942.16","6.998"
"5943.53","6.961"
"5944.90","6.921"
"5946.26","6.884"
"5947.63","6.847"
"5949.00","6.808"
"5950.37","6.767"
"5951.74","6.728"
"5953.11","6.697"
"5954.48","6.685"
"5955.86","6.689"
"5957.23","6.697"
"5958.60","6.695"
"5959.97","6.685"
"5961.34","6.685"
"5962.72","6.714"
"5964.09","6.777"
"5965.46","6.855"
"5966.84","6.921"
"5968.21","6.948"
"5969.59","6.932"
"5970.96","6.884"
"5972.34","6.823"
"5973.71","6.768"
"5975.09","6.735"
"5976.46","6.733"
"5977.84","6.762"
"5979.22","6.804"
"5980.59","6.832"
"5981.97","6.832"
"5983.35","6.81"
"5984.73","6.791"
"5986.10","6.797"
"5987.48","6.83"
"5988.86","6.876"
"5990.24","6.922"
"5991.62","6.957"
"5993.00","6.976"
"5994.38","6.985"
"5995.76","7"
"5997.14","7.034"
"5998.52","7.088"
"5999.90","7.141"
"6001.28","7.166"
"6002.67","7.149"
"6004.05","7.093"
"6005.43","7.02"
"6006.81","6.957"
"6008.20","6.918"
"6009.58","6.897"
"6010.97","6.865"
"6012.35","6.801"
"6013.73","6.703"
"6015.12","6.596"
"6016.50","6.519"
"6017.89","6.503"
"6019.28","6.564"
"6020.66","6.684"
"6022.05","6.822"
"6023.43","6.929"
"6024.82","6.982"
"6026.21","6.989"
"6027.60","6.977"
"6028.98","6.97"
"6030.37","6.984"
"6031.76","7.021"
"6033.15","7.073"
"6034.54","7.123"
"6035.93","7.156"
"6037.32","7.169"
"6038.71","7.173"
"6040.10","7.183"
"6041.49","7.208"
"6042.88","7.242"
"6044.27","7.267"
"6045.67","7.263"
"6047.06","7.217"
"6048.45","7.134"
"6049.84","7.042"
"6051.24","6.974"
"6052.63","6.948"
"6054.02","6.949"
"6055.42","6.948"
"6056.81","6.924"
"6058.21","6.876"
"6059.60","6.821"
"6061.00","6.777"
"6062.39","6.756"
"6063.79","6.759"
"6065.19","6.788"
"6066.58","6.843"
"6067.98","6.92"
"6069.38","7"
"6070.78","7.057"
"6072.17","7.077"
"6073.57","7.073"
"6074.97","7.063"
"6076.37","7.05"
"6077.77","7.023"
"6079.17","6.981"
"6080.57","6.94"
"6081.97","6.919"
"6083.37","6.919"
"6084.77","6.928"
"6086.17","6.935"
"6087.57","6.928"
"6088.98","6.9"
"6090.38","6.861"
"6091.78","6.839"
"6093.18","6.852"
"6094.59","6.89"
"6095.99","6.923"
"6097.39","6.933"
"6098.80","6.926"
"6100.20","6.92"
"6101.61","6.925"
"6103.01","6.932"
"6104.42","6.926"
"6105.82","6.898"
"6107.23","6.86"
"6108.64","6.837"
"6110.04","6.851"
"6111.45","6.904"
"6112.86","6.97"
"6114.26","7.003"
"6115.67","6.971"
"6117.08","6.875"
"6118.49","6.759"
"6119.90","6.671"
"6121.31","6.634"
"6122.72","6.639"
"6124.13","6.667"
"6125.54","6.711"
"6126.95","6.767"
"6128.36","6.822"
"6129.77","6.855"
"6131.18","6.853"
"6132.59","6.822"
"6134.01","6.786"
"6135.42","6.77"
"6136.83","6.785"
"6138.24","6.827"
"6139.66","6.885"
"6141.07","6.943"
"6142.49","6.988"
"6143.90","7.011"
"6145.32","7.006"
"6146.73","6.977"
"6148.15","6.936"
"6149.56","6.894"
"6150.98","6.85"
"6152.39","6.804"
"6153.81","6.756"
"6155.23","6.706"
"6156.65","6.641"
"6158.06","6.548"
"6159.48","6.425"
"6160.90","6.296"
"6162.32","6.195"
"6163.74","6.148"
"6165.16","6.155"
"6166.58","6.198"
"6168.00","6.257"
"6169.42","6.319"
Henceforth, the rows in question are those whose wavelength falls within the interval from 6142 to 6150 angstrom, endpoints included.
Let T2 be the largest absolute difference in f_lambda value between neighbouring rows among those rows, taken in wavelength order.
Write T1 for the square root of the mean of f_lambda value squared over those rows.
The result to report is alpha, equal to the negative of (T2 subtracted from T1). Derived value -6.93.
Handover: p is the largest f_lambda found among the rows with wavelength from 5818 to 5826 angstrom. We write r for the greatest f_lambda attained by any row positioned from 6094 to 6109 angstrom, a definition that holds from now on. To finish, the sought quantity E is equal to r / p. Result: 0.95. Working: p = 7.31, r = 6.933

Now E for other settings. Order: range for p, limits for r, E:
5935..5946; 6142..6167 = 1.00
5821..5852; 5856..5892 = 0.96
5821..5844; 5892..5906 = 0.88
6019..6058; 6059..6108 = 0.97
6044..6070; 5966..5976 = 0.96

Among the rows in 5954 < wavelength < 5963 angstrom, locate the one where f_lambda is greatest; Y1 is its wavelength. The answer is 5962.72 angstrom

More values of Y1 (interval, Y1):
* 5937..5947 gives 5940.79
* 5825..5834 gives 5825.65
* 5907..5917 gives 5916.22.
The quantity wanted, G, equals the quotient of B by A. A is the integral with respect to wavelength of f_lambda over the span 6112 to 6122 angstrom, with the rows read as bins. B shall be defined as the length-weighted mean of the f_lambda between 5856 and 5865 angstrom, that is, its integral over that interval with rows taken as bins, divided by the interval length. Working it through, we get 0.100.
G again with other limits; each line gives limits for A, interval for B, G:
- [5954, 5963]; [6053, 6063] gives 0.114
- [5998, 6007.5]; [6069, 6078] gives 0.105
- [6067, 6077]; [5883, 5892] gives 0.085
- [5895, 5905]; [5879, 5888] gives 0.107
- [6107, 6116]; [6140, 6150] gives 0.112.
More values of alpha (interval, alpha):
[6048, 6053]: -6.93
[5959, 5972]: -6.75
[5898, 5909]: -6.20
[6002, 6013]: -6.89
